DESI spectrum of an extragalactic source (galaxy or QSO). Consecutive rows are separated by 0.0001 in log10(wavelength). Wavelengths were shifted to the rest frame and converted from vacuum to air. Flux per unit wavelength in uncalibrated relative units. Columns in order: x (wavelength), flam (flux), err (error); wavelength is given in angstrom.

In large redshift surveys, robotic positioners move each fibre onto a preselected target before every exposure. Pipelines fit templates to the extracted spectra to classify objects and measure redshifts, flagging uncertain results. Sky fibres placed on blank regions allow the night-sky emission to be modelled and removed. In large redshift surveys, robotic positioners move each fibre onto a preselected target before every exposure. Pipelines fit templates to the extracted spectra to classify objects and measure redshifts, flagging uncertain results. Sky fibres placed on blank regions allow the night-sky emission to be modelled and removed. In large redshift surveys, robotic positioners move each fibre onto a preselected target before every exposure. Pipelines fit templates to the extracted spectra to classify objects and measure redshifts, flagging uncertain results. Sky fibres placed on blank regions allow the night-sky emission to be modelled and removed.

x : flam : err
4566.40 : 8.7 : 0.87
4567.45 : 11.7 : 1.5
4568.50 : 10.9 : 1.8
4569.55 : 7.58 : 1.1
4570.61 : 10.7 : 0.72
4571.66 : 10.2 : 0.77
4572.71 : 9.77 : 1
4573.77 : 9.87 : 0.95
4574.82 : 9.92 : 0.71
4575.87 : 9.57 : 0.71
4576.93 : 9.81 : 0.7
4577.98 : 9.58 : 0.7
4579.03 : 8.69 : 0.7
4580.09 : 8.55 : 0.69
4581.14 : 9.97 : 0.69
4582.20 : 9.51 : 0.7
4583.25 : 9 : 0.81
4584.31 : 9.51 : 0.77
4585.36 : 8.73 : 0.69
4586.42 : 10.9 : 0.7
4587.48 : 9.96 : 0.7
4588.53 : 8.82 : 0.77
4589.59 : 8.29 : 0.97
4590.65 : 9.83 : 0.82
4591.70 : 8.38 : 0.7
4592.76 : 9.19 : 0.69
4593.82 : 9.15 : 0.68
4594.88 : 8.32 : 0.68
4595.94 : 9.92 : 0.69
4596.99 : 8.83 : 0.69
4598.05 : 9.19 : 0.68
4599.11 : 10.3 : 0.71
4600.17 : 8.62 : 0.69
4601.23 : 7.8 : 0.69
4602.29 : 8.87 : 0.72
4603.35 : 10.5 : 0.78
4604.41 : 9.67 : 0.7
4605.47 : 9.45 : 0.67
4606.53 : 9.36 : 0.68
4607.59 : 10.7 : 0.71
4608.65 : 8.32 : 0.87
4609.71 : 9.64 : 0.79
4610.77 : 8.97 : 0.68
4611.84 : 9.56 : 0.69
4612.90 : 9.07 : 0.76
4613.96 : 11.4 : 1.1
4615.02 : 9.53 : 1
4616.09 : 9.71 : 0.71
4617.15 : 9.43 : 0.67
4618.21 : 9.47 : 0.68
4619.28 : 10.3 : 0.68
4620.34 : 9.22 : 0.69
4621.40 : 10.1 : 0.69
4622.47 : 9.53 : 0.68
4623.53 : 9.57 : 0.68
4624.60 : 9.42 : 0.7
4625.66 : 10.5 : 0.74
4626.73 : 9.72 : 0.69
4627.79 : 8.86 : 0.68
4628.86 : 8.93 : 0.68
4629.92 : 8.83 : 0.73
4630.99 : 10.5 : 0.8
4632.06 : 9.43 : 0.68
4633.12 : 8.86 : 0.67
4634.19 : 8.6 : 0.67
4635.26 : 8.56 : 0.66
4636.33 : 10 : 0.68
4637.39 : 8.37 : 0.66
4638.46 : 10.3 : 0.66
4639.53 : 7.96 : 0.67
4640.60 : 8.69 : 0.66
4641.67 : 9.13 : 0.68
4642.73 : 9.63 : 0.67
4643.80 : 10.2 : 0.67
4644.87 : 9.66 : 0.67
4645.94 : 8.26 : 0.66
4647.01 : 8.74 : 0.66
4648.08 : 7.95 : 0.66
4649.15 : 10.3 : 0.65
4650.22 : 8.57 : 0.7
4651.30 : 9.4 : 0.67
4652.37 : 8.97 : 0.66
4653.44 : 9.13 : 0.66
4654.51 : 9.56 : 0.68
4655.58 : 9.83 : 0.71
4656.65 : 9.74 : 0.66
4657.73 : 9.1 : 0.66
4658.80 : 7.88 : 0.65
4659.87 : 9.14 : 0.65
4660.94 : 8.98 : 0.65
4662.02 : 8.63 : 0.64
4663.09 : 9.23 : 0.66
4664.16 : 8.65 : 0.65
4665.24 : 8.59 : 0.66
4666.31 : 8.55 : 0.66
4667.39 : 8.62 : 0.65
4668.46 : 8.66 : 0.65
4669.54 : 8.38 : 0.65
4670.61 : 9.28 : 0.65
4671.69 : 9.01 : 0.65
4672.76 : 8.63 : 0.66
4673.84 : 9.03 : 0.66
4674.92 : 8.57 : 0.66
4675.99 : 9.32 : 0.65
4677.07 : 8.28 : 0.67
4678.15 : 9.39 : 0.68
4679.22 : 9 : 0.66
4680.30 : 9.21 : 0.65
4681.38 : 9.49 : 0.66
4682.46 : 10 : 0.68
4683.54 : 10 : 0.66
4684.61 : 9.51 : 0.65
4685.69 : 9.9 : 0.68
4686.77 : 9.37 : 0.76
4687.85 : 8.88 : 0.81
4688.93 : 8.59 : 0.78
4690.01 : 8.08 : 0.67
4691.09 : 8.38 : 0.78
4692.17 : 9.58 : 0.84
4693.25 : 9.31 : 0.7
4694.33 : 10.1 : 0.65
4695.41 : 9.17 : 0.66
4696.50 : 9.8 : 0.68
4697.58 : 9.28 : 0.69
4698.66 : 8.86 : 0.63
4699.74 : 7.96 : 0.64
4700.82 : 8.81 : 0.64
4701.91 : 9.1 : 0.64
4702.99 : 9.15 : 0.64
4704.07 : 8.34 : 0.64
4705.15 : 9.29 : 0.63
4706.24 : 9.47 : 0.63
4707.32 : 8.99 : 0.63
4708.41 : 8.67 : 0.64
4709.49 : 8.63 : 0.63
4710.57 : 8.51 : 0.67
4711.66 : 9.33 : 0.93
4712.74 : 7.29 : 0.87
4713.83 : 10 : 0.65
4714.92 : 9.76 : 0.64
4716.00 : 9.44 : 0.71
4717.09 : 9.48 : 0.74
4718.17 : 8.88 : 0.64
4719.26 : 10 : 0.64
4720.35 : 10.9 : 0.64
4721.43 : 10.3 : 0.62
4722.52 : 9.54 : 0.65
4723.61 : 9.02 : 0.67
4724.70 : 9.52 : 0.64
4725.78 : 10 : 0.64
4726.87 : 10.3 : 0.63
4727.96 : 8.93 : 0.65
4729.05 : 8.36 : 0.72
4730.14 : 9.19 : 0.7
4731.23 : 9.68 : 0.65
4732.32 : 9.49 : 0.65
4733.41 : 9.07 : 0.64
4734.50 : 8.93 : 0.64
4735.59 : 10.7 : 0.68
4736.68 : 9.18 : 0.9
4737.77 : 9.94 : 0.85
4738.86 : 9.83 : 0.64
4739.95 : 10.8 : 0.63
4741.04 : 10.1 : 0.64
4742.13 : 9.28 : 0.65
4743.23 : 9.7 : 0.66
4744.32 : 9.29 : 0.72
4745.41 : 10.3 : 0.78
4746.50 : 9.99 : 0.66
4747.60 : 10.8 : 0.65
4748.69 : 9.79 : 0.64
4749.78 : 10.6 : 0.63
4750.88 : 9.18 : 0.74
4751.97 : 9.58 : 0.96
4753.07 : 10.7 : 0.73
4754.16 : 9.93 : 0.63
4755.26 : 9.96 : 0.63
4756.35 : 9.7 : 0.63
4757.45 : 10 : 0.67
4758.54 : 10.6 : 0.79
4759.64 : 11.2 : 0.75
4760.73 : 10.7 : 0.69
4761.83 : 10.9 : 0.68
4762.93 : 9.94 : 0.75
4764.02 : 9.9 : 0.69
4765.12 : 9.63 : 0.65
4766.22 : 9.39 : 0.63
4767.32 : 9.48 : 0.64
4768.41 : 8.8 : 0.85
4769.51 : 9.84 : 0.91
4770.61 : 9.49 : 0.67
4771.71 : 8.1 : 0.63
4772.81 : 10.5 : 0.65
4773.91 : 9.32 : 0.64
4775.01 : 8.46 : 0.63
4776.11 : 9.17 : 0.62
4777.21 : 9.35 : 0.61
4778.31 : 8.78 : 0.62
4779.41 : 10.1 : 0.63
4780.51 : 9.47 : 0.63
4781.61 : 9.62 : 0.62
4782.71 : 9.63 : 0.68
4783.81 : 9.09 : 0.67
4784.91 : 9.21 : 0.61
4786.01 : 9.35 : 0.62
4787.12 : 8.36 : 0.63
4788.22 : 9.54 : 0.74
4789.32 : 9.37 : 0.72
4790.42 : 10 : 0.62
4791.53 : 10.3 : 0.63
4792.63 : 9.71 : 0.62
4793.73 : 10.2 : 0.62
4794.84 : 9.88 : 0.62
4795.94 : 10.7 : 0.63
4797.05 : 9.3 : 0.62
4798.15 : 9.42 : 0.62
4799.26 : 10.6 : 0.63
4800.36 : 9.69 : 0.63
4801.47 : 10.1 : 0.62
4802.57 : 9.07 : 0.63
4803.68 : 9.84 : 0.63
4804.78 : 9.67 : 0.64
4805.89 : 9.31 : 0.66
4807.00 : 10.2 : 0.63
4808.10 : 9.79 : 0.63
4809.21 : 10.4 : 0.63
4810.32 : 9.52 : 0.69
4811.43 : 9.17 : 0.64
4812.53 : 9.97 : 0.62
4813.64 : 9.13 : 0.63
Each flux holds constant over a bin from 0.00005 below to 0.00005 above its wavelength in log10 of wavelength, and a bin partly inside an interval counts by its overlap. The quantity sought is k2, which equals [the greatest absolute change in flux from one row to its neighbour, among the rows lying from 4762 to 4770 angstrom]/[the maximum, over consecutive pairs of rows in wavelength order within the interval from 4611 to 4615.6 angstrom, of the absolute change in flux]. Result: 0.45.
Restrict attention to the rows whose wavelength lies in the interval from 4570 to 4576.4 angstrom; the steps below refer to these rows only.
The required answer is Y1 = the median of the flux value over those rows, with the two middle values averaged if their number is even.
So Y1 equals 9.9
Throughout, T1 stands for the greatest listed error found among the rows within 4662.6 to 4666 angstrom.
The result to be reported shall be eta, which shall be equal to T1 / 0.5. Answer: 1.32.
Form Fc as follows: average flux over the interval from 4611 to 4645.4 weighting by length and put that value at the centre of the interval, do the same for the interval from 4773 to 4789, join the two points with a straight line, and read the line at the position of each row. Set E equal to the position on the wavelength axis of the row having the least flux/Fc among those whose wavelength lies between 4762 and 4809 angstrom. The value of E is 4771.71 angstrom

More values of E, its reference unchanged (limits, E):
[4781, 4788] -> 4787.12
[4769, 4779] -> 4771.71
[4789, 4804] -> 4802.57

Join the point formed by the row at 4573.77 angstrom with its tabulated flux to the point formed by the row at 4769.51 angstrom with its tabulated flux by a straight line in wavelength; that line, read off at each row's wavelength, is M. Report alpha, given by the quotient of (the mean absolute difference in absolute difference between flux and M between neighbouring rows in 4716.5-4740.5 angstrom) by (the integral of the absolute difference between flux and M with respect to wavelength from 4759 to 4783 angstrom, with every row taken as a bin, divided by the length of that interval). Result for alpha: 0.74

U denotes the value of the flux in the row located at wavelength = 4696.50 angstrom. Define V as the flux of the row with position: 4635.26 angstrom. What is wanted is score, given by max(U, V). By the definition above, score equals 9.8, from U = 9.8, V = 8.56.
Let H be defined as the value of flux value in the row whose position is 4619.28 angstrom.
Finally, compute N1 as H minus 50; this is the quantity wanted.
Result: -39.7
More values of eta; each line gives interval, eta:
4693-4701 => 1.40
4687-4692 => 1.62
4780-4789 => 1.48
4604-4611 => 1.74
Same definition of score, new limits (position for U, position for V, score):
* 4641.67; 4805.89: 9.3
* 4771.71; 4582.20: 9.5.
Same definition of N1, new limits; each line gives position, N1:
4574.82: -40.1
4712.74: -42.7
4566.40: -41.3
